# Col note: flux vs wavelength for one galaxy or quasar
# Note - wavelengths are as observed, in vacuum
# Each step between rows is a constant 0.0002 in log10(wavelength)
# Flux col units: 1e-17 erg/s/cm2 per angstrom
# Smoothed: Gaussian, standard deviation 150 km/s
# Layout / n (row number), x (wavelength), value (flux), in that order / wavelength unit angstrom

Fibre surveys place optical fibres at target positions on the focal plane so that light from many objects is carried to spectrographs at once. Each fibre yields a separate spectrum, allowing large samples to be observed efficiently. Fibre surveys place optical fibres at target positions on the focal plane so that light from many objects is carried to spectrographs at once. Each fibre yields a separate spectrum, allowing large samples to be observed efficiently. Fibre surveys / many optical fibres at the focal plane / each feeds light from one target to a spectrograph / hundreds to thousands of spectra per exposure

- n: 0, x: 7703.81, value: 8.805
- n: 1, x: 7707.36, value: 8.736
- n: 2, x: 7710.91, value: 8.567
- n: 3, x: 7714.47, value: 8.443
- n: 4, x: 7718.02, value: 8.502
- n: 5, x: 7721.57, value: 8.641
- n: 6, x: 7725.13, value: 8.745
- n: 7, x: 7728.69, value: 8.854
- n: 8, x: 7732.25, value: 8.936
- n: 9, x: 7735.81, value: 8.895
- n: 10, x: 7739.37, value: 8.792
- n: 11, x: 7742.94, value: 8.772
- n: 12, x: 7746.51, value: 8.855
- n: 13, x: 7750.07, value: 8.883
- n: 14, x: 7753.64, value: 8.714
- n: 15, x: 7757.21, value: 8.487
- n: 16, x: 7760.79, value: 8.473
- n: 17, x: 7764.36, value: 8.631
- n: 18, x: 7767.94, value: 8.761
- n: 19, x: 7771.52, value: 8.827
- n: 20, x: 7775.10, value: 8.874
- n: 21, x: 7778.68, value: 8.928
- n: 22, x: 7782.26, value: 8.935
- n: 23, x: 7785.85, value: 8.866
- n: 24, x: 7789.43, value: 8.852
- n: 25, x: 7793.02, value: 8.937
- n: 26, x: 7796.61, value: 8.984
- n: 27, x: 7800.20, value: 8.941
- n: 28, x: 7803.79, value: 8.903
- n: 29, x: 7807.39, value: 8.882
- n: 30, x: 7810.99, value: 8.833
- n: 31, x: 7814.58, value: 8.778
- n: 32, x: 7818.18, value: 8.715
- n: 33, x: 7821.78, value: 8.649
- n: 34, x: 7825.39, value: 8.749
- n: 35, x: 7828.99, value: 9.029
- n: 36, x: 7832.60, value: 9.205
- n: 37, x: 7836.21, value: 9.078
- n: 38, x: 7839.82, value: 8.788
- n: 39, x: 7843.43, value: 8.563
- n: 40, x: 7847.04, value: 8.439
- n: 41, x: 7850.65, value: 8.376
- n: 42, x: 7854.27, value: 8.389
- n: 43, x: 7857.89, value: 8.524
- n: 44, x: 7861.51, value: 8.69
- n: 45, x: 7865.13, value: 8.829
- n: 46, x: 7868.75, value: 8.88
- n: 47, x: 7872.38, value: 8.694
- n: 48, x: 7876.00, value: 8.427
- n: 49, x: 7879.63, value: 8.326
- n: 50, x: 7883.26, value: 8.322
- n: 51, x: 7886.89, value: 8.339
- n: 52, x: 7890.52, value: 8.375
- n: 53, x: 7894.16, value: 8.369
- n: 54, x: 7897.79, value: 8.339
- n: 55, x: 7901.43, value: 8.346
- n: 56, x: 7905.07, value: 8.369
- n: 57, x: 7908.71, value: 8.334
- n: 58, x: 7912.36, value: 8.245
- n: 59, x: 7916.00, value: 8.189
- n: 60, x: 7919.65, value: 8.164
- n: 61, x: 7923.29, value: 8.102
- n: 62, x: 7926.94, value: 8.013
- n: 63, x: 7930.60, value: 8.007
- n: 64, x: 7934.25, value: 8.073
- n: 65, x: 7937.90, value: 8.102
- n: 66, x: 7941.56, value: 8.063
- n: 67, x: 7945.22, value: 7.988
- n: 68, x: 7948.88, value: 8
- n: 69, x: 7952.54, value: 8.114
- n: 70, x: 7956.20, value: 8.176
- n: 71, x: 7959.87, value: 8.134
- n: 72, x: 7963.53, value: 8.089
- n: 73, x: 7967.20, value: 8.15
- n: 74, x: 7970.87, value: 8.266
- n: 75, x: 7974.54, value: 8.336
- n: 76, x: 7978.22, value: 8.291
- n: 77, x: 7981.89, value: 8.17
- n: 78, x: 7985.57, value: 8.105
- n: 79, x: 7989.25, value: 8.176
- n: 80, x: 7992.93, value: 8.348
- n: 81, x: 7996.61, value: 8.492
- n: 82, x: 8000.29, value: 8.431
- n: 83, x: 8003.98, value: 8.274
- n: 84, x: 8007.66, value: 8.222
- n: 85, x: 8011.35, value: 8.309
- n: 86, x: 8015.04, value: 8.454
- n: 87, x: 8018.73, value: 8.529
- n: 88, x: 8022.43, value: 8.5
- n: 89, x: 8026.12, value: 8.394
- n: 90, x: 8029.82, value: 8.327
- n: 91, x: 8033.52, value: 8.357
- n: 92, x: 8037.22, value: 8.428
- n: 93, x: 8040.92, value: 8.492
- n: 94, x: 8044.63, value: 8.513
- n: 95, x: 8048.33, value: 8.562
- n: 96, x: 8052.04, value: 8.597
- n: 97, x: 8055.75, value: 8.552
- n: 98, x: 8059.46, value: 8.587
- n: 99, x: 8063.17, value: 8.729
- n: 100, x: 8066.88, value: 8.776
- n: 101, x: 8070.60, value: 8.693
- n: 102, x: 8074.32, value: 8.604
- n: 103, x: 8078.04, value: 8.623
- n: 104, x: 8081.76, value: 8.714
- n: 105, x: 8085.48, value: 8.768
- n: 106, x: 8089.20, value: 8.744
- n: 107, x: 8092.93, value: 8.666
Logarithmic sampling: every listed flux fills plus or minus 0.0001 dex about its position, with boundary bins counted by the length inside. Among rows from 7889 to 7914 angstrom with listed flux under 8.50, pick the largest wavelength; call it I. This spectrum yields 7912.36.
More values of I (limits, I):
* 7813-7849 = 7847.04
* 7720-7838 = 7760.79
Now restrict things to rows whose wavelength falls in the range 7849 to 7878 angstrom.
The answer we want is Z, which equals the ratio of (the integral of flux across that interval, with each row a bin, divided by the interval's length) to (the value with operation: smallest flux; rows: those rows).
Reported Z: 1.03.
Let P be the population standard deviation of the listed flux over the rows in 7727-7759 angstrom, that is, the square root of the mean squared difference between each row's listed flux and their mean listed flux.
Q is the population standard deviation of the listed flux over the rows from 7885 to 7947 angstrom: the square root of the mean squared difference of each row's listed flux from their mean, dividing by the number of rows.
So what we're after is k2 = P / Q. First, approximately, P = 0.1276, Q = 0.14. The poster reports 0.9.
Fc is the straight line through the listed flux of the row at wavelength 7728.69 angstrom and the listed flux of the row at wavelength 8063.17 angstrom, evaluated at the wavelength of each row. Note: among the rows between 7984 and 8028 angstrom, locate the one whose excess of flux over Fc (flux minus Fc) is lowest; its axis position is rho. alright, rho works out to 7985.57 angstrom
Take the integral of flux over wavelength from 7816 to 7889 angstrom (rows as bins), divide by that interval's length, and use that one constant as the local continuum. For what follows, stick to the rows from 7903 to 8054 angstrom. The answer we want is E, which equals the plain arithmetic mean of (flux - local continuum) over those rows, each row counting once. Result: -0.38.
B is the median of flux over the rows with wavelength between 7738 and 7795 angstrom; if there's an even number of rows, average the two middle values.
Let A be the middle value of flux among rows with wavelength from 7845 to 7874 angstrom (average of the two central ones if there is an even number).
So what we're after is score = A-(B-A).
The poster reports 8.4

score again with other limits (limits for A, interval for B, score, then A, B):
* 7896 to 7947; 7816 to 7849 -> 7.5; 8.1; 8.75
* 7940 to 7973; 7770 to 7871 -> 7.4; 8.1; 8.84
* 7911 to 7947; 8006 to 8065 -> 7.7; 8.1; 8.50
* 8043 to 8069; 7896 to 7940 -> 9.0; 8.6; 8.18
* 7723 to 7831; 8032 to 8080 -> 9.1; 8.9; 8.59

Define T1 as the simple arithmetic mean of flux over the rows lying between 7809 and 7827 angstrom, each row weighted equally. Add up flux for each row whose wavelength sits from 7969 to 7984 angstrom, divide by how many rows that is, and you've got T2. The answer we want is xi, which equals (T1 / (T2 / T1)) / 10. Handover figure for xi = 0.93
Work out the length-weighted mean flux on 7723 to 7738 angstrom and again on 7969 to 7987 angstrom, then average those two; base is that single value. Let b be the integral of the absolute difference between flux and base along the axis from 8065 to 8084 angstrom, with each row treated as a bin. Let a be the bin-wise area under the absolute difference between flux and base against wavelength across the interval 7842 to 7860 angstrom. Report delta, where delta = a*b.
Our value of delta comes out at 5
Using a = 2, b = 3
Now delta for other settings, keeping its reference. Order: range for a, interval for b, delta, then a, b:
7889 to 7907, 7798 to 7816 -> 20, 3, 6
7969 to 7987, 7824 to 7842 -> 42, 6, 8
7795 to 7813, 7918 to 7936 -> 56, 7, 8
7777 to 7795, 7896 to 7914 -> 25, 7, 4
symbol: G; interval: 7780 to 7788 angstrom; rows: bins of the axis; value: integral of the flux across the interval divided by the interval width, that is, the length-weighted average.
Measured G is 8.9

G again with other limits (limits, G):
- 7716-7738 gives 8.8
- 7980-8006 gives 8.3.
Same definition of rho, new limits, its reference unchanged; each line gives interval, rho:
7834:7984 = 7945.22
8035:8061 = 8037.22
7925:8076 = 7945.22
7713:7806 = 7714.47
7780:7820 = 7818.18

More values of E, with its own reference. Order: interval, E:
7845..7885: -0.11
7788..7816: 0.24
